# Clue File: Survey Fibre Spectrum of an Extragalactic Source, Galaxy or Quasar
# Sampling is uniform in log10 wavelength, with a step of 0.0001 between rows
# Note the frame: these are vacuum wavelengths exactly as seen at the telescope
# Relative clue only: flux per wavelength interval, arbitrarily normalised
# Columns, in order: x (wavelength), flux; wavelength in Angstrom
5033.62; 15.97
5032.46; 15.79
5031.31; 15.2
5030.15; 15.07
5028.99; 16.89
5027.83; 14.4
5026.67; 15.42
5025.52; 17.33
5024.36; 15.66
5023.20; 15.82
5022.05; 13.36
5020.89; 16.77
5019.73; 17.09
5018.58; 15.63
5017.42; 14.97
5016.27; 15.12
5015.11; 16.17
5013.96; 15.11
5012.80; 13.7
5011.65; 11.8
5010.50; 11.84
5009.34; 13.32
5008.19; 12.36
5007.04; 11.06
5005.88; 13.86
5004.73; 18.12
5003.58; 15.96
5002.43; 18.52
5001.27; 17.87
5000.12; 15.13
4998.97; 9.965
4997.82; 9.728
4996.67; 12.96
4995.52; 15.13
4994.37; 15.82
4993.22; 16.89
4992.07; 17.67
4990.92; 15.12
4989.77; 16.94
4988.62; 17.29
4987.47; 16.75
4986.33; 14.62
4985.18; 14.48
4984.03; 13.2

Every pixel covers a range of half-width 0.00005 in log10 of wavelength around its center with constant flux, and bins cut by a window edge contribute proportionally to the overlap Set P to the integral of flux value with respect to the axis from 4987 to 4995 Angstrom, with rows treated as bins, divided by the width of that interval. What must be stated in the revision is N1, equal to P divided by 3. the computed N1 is 5.5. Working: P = 16.6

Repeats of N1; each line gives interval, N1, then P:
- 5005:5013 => 4.2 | 12.7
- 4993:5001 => 4.6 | 13.7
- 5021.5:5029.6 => 5.2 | 15.6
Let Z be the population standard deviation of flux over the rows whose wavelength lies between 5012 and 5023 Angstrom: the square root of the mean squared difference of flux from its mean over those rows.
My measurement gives 1.19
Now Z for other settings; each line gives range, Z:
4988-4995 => 0.88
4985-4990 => 1.21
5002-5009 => 2.79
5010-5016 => 1.74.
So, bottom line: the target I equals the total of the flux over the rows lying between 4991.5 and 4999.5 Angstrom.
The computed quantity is 98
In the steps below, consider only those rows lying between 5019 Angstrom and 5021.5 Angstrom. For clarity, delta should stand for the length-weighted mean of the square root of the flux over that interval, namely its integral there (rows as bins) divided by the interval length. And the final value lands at 4.10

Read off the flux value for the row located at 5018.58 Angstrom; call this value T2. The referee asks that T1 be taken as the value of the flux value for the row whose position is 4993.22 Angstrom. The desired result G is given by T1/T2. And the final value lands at 1.08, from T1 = 16.89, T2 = 15.63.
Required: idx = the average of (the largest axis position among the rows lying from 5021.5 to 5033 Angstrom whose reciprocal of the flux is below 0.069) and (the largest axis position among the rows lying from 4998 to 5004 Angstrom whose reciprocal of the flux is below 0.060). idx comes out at 5017.4 Angstrom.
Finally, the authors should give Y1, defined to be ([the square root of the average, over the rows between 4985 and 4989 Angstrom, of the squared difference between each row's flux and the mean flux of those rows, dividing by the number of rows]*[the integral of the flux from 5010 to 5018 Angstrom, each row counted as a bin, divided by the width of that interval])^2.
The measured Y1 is 312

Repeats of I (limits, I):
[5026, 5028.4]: 30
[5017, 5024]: 94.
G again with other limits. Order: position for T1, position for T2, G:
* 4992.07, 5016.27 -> 1.17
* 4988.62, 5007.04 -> 1.56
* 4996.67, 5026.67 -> 0.84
